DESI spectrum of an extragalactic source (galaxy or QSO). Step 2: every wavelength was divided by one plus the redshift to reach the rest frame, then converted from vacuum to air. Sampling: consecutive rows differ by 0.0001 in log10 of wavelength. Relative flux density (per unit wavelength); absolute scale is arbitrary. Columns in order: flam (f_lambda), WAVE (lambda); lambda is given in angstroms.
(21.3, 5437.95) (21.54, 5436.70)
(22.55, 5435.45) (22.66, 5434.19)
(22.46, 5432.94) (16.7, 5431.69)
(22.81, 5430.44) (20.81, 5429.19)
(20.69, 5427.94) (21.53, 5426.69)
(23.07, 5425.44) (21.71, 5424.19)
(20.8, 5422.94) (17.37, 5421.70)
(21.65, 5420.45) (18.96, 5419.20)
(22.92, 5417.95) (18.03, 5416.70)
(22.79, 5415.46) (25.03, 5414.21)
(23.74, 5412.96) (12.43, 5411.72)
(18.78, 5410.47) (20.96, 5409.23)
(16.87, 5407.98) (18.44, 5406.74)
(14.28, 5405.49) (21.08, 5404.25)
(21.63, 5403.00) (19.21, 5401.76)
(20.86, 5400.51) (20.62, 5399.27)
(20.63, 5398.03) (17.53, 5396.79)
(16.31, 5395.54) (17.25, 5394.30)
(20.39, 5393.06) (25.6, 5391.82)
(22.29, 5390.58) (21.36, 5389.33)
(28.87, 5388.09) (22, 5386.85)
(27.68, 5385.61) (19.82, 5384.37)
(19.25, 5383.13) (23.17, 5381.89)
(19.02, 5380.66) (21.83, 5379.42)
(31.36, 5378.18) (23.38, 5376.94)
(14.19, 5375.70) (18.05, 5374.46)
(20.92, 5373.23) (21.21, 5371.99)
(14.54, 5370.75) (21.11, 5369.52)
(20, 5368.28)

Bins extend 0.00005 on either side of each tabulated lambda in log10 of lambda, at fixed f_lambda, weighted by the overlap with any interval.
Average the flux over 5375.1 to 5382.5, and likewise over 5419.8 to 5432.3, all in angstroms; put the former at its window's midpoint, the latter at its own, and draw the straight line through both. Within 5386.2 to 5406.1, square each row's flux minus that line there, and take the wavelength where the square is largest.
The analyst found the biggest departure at 5405.49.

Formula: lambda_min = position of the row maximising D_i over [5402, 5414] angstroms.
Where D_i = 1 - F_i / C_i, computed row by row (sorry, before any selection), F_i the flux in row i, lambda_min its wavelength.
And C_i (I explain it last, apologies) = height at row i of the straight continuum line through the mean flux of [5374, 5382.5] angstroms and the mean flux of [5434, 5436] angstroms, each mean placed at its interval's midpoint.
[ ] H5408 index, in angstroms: 5411.72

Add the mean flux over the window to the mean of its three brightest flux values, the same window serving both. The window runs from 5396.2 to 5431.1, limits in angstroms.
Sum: 44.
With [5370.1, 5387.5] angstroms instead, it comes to 49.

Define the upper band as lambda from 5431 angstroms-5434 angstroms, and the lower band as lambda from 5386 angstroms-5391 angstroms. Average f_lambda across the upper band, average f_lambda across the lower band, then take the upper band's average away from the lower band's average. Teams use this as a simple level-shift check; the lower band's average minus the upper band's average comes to 4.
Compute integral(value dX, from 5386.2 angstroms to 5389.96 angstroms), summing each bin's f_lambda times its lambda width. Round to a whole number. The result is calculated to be 90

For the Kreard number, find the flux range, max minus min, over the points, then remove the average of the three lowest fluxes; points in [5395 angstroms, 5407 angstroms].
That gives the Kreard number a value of -8.7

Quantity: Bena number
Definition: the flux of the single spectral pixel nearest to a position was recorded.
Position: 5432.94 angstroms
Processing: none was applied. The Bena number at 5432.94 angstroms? 22.46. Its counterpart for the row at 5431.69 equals 16.7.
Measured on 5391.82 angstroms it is 25.6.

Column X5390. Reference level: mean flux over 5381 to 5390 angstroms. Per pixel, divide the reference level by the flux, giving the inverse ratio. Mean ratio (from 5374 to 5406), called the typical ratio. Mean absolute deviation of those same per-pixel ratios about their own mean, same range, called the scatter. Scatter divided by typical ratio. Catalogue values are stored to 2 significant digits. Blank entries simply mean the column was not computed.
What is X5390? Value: 0.14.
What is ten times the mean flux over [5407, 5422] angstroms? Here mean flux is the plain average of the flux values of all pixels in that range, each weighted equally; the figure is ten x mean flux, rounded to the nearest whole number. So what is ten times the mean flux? 200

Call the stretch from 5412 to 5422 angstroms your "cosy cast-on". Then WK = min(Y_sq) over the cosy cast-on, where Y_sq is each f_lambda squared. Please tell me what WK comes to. 302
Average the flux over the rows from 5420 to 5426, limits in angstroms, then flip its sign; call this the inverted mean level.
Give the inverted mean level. -20.9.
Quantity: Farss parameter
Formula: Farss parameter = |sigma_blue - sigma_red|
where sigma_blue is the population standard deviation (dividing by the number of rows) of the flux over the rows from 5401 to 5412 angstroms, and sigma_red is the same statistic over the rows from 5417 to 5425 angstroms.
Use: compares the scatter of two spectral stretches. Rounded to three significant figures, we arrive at 1.11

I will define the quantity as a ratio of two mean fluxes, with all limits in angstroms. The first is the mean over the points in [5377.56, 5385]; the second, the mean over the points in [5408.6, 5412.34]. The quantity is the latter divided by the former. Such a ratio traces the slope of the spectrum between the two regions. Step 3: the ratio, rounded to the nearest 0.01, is 0.78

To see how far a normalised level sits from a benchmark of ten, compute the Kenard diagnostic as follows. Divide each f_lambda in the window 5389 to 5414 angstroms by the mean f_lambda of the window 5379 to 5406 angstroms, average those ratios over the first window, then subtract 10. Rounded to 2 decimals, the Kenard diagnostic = -9.07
